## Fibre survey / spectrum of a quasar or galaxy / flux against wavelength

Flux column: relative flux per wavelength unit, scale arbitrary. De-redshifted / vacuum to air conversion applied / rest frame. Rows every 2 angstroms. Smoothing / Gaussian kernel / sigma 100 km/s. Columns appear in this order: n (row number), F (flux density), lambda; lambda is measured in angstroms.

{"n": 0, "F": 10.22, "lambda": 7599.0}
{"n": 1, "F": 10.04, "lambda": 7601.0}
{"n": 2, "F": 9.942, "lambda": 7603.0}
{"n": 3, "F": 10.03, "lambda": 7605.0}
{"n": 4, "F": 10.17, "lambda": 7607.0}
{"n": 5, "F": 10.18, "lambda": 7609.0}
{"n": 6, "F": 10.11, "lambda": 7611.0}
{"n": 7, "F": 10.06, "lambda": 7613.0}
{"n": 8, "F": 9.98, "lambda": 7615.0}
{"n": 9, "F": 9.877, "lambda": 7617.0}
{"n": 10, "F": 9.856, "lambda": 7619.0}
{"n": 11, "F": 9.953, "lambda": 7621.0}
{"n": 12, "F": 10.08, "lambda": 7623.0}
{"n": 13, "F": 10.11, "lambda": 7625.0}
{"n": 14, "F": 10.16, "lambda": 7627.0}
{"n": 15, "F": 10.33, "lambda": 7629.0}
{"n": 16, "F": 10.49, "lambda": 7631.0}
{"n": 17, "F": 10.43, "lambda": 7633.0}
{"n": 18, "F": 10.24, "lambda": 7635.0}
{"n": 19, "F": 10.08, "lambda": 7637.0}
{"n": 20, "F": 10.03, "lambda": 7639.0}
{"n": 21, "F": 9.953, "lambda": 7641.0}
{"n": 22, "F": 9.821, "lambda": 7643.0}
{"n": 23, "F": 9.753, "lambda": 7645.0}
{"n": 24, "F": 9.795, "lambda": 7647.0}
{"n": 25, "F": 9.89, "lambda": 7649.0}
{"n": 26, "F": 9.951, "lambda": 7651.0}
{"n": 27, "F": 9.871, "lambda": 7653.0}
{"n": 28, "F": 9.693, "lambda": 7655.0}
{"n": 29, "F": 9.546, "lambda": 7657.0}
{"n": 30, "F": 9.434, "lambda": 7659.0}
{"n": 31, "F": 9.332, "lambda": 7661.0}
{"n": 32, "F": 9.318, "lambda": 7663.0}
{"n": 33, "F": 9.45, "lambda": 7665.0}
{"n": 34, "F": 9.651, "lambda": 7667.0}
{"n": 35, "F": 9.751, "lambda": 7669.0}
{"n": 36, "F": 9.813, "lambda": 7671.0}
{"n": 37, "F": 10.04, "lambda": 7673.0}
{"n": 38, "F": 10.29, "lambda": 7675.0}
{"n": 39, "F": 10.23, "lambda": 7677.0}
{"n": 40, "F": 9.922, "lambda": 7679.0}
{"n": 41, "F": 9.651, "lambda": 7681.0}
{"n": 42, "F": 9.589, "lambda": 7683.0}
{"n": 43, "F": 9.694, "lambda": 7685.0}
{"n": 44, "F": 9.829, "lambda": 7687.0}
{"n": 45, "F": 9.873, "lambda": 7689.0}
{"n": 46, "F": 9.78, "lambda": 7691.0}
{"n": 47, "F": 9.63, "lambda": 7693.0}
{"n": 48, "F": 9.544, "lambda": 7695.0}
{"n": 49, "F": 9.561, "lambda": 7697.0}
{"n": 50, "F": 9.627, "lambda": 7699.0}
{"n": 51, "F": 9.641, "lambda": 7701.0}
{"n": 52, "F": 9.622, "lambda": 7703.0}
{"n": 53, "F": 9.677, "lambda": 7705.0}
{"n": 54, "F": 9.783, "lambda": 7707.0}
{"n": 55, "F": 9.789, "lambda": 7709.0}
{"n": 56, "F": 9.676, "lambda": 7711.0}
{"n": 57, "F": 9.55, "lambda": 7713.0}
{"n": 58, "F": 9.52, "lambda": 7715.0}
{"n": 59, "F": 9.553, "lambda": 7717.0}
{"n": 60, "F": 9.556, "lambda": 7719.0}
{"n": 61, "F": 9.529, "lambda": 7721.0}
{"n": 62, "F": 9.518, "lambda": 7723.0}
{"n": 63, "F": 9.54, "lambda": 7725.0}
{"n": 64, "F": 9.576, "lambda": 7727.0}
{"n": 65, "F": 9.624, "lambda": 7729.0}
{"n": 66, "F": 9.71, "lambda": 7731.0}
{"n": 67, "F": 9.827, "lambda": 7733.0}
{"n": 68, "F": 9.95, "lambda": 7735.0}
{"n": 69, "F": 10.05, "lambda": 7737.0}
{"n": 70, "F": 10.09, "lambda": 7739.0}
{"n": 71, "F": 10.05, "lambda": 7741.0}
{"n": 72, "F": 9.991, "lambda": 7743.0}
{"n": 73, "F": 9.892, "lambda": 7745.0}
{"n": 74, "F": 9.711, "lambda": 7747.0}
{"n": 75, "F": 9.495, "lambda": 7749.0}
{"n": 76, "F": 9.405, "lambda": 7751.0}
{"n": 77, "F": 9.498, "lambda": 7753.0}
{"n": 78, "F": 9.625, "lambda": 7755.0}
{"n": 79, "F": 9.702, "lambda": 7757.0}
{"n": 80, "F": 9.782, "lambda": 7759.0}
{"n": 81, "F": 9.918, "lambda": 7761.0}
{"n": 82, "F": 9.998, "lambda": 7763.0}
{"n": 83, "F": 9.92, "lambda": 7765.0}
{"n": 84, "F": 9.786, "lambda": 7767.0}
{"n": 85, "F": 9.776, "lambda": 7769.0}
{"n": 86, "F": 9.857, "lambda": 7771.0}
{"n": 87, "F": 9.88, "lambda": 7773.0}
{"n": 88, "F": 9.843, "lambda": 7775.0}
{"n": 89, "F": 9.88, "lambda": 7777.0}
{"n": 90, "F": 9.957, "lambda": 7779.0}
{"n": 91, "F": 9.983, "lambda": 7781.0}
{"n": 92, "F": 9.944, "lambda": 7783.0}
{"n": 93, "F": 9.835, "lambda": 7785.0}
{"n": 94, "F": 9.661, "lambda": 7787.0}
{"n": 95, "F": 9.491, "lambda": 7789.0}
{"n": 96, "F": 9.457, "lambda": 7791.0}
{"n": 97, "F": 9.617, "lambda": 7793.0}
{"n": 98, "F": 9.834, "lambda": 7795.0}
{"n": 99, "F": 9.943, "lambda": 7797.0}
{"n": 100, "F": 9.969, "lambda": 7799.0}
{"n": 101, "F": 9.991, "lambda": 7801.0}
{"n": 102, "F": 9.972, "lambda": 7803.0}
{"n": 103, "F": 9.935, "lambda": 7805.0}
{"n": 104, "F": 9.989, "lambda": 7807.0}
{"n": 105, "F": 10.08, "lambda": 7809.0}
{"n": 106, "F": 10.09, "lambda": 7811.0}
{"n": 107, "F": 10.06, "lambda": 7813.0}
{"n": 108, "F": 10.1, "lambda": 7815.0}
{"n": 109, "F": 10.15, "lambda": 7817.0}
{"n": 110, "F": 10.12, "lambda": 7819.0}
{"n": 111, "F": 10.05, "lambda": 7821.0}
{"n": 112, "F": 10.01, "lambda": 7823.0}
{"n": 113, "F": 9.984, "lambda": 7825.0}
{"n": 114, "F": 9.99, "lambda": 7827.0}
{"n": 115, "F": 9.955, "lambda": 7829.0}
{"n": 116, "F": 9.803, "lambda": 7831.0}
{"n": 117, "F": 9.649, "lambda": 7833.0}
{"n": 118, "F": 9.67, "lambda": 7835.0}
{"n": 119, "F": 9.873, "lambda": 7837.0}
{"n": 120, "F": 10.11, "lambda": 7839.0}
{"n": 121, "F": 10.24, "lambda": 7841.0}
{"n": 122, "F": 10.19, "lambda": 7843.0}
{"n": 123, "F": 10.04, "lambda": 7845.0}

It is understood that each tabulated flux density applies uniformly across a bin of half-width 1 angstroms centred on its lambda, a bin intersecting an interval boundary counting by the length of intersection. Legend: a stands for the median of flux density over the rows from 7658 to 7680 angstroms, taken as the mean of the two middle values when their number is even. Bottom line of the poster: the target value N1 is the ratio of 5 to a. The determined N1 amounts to 0.513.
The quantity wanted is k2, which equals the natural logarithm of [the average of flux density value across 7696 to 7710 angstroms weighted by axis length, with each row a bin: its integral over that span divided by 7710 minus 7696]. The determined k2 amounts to 2.27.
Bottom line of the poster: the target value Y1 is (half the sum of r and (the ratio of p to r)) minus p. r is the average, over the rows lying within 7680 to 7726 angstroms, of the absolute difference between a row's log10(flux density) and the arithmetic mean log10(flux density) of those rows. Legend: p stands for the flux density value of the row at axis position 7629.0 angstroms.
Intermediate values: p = 10.33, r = 0.0039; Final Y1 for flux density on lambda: 1328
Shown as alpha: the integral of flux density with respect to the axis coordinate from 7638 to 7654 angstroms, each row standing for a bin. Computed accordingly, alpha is 158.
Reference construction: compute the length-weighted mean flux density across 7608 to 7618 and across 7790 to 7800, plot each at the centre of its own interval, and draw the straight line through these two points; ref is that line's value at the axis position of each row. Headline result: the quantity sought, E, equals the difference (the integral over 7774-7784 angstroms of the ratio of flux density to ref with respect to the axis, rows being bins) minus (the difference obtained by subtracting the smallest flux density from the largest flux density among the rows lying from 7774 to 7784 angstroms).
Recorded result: 10.00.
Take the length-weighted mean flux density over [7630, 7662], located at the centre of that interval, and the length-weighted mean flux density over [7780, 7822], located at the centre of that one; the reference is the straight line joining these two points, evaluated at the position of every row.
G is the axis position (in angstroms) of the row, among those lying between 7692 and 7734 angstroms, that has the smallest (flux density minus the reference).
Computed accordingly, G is 7723.0 angstroms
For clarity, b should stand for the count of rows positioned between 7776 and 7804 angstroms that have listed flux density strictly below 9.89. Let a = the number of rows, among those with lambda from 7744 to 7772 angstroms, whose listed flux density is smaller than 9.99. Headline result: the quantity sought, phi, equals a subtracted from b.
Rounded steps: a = 13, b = 7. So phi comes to -6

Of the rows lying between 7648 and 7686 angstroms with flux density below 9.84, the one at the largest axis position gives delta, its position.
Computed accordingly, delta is 7685.0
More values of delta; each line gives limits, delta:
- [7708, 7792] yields 7791.0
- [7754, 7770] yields 7769.0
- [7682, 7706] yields 7705.0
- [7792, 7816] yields 7795.0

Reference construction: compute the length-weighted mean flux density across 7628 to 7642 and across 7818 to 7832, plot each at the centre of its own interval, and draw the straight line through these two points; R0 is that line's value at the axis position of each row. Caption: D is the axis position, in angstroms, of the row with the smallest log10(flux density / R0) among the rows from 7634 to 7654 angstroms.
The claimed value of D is 7645.0 angstroms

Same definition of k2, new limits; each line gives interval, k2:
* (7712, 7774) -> 2.28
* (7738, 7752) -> 2.28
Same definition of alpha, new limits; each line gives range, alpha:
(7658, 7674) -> 154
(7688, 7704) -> 155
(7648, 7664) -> 154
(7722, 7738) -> 156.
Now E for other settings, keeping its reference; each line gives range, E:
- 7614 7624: 9.69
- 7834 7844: 9.76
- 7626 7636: 9.99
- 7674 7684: 9.29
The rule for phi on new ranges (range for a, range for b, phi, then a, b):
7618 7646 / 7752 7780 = 5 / 5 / 10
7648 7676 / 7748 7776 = -1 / 12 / 11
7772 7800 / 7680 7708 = 0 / 14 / 14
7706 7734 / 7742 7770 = -5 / 14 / 9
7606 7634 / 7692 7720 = 10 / 4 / 14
